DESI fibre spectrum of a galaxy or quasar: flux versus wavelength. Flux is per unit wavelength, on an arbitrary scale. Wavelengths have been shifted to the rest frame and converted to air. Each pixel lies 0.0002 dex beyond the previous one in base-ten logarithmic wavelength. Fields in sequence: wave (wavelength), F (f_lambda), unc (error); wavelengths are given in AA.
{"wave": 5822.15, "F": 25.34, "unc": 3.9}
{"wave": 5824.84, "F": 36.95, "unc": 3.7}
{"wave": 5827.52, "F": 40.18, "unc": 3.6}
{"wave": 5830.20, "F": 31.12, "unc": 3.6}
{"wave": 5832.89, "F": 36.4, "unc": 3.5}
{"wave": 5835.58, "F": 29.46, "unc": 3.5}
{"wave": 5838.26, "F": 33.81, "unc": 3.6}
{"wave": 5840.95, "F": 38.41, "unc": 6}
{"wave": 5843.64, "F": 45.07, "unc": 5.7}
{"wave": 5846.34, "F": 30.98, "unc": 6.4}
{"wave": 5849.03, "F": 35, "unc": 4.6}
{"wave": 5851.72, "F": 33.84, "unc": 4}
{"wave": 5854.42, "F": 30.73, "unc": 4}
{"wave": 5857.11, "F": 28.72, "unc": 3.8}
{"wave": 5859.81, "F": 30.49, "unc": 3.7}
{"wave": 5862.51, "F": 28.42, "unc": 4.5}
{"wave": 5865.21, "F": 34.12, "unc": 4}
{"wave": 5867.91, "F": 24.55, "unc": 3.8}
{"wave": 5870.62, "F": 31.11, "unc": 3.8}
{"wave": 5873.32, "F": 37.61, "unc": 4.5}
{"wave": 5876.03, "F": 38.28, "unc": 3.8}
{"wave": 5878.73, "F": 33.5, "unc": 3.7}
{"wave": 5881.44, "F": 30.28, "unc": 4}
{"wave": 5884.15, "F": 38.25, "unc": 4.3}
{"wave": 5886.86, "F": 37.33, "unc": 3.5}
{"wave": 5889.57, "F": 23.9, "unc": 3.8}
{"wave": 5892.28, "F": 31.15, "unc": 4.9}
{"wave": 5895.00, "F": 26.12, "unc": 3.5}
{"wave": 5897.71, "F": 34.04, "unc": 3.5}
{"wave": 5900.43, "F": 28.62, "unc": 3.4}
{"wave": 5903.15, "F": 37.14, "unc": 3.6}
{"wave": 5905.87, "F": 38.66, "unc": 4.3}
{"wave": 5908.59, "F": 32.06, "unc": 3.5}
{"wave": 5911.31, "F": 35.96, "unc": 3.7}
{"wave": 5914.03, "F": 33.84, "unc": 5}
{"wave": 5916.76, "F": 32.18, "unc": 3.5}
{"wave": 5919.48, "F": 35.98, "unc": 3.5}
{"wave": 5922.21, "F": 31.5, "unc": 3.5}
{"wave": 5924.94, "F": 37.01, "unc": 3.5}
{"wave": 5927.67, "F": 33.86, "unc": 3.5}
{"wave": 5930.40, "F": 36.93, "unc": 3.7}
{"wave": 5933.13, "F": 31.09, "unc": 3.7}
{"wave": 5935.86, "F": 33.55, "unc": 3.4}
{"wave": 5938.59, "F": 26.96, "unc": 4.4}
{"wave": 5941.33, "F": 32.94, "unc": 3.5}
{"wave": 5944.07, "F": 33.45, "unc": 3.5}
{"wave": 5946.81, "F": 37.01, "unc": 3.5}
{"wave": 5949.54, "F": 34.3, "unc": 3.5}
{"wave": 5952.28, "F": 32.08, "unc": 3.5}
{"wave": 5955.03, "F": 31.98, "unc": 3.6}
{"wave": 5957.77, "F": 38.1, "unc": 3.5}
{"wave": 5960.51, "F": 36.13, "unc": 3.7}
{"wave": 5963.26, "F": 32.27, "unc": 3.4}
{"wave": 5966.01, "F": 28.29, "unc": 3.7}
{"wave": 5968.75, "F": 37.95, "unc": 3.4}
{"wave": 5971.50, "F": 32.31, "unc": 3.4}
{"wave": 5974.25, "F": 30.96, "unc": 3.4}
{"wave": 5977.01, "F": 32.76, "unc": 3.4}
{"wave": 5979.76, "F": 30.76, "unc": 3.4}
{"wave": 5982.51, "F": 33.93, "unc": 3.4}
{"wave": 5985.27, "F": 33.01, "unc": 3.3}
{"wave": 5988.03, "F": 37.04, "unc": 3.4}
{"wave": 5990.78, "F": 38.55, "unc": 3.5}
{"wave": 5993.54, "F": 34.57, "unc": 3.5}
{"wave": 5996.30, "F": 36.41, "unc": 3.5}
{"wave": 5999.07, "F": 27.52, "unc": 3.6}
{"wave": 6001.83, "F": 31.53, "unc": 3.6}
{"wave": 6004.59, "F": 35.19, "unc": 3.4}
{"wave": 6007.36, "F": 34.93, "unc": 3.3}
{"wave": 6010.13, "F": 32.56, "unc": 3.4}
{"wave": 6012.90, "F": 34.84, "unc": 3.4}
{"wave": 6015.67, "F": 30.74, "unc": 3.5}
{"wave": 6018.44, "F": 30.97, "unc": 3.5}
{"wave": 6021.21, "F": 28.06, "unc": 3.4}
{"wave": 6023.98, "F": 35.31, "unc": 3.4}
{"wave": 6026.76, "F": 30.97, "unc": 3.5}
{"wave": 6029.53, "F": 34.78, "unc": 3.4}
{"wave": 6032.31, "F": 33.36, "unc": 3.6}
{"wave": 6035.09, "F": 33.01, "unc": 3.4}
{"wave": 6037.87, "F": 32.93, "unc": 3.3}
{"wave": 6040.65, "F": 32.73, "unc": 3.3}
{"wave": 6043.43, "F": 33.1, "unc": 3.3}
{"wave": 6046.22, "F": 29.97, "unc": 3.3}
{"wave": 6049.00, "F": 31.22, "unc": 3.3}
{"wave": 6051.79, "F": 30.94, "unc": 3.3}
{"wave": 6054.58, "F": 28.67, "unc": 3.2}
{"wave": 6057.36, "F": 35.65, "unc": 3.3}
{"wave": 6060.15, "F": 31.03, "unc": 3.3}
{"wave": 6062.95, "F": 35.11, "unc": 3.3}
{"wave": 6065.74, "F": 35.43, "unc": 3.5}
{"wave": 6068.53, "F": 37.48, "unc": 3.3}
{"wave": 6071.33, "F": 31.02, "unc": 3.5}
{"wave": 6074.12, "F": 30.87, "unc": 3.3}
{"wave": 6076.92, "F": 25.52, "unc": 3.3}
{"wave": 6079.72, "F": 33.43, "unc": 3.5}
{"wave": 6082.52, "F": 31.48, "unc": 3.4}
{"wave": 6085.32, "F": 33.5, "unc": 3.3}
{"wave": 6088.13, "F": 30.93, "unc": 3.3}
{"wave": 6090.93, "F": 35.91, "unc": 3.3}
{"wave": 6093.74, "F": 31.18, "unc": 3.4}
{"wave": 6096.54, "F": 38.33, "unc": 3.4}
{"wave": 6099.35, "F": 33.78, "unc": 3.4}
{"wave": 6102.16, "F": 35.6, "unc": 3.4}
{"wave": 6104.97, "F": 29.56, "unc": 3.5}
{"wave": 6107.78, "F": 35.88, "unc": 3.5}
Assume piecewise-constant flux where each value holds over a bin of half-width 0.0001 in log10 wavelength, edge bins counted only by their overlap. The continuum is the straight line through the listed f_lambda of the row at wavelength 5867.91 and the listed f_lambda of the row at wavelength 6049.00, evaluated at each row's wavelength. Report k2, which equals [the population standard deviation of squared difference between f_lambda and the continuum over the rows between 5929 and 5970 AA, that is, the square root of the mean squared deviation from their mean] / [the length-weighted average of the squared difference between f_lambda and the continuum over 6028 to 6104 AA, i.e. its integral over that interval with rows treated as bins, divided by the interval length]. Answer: 4.23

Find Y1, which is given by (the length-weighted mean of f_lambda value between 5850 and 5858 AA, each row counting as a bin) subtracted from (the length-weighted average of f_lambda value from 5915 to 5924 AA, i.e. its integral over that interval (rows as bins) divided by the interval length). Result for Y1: 2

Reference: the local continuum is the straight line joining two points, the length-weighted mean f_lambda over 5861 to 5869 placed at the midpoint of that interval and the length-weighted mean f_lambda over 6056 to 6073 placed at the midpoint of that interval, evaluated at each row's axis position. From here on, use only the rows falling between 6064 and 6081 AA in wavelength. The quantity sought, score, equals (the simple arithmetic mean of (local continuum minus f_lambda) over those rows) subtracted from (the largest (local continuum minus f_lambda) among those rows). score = 6.9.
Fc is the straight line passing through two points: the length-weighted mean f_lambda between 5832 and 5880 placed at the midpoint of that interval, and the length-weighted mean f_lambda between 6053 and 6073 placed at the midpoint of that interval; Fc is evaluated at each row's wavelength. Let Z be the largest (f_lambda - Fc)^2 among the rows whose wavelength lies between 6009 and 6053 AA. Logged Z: 29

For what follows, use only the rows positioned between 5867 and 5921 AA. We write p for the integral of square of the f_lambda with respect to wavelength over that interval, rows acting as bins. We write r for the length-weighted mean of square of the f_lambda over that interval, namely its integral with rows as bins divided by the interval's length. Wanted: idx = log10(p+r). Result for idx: 4.8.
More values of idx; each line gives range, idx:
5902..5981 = 5.0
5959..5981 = 4.4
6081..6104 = 4.4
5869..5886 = 4.3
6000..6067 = 4.9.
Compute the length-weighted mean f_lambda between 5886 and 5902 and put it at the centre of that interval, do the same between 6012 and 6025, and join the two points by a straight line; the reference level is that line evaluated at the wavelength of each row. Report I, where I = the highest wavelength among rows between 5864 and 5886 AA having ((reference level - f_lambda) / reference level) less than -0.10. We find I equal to 5884.15 AA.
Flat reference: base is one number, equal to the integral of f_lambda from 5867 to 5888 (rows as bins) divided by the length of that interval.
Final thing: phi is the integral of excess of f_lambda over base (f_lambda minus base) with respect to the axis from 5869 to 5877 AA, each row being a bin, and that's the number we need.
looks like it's 9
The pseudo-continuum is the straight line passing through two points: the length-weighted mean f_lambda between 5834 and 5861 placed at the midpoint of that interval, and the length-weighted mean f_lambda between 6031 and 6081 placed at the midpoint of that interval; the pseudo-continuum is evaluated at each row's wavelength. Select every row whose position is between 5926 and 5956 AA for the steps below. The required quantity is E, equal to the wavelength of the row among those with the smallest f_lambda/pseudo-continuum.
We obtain 5938.59 AA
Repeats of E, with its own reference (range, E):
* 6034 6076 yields 6054.58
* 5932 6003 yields 5938.59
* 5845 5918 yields 5889.57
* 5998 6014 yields 5999.07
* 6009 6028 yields 6021.21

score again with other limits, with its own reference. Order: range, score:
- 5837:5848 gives 6.2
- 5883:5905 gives 8.1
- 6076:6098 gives 6.8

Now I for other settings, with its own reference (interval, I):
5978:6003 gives 5996.30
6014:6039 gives 6023.98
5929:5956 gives 5949.54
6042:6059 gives 6057.36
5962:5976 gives 5968.75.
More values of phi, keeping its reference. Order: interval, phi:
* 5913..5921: 0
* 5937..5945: -24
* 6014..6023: -33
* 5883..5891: -8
